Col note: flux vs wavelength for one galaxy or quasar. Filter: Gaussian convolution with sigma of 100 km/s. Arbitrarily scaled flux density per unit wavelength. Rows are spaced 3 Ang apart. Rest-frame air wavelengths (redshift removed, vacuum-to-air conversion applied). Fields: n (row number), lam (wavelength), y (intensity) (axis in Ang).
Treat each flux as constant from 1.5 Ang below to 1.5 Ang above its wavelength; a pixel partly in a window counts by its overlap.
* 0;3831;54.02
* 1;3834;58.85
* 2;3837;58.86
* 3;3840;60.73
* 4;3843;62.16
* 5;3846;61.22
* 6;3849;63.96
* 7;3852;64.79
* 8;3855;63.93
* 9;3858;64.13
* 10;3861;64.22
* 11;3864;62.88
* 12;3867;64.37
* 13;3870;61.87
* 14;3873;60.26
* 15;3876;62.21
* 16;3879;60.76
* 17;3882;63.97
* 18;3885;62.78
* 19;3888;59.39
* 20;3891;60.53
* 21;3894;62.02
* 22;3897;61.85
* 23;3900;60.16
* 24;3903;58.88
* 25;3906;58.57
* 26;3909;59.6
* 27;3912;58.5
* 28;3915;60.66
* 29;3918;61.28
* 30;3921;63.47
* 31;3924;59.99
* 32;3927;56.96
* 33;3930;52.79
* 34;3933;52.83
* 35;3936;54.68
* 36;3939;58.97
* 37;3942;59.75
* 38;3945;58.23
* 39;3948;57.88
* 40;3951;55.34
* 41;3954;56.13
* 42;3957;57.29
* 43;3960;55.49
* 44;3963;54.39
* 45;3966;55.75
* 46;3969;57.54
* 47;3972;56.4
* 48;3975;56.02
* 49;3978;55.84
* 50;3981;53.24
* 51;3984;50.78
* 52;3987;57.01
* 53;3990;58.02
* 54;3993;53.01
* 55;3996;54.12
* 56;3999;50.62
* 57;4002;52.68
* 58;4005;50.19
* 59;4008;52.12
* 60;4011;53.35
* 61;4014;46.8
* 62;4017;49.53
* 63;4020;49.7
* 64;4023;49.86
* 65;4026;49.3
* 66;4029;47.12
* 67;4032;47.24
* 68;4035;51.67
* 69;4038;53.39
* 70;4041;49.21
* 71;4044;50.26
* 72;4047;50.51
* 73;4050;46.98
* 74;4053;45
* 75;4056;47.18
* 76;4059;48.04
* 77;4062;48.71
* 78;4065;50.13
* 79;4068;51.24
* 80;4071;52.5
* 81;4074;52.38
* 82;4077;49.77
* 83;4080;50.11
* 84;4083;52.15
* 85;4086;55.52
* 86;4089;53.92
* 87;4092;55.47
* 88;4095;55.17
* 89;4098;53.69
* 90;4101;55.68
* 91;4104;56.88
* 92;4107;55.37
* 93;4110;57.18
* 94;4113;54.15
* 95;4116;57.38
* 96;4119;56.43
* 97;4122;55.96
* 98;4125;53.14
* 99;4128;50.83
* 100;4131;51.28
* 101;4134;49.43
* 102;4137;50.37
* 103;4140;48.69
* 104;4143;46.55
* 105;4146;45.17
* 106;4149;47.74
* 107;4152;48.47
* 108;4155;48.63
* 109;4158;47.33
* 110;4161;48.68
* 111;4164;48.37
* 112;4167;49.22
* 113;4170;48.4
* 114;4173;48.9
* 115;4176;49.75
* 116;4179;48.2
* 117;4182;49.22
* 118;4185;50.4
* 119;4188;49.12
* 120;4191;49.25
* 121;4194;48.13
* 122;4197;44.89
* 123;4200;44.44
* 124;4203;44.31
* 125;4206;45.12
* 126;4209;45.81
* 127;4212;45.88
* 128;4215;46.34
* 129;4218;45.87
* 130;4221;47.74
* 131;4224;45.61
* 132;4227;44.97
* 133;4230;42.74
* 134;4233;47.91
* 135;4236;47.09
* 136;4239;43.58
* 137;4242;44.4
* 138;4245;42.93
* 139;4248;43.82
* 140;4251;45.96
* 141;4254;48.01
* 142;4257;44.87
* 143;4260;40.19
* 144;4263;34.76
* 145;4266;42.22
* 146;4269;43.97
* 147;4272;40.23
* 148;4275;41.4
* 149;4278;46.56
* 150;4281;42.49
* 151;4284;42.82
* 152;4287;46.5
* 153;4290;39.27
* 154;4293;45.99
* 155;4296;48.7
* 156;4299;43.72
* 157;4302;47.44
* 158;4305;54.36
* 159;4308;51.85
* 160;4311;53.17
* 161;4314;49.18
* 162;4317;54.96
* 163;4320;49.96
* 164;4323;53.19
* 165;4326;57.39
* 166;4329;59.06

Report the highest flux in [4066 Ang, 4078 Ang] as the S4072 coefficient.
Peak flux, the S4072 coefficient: 52.5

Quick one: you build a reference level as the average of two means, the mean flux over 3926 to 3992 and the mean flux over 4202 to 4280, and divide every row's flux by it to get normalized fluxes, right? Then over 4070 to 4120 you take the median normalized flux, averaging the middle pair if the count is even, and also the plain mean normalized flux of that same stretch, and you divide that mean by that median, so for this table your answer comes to 0.98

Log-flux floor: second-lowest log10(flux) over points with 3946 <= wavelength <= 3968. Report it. 1.74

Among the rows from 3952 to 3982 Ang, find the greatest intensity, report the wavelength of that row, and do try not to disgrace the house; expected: 3969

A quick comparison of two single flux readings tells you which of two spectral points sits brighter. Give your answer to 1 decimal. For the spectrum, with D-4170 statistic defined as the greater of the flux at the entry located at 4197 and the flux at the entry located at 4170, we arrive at 48.4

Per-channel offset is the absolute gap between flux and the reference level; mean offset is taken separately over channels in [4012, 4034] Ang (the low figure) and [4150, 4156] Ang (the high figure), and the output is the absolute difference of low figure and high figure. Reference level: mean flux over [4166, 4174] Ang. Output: 1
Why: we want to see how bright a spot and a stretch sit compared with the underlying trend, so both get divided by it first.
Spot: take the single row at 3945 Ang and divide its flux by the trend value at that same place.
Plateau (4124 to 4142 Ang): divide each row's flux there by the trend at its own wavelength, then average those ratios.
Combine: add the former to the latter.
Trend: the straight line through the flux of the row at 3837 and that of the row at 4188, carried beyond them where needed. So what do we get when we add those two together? 2.04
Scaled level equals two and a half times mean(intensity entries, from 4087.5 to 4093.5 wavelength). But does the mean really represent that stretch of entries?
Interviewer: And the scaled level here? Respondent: 137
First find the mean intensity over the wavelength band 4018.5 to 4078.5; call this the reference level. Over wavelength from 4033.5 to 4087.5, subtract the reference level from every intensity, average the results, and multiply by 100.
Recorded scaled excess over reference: 75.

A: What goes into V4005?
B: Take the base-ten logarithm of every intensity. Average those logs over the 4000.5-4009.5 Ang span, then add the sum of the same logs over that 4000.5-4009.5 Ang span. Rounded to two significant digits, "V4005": 6.9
